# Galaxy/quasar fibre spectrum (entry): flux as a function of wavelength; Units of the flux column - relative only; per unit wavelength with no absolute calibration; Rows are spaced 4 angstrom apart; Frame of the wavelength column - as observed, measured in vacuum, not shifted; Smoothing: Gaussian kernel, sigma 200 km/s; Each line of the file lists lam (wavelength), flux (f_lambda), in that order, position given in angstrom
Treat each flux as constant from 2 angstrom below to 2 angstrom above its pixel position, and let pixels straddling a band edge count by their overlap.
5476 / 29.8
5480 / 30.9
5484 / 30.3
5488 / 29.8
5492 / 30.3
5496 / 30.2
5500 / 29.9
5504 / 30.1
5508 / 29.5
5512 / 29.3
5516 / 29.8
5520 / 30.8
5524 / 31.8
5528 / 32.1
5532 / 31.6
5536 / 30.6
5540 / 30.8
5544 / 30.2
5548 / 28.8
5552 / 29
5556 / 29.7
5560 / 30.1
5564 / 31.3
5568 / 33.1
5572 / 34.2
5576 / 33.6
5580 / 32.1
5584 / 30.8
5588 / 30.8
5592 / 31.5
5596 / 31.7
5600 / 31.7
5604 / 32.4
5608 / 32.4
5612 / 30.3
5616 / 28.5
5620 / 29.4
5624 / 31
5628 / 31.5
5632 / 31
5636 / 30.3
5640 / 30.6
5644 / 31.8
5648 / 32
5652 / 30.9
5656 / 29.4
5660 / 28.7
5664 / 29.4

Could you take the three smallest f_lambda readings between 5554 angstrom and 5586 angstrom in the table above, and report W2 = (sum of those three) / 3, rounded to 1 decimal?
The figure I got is 30.2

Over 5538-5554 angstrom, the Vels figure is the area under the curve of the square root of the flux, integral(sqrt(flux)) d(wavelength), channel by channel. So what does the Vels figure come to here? 87.2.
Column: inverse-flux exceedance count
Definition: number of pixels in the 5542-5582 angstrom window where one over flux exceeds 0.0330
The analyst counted 5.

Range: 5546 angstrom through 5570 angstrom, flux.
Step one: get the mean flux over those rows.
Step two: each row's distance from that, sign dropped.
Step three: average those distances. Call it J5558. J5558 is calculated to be 1.2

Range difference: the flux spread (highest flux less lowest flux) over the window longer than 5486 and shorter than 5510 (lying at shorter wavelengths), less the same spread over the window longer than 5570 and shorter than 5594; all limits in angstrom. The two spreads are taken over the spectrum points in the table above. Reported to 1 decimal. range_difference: -2.6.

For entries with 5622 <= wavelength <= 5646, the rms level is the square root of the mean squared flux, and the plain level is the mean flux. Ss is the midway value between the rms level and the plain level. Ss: 31.0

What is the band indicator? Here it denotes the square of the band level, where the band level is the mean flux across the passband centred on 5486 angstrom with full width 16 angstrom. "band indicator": 920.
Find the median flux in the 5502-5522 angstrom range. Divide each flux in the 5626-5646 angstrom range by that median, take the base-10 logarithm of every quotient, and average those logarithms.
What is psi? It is 0.0176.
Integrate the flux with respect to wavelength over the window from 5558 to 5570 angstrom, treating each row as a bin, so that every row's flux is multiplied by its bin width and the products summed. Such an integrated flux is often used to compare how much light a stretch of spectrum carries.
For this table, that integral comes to 378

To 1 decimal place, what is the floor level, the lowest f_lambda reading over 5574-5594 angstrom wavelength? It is 30.8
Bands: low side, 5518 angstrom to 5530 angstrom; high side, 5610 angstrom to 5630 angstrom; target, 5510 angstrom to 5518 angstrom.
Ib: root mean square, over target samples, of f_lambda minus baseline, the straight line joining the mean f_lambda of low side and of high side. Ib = 2.18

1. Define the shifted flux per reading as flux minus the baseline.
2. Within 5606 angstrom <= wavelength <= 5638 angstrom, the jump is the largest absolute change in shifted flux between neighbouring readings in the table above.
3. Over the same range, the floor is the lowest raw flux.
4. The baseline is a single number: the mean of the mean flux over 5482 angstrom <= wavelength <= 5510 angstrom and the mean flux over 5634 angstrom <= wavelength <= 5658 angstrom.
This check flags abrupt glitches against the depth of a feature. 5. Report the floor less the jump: 26.4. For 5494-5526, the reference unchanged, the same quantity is 28.3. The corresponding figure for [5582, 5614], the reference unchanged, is 28.2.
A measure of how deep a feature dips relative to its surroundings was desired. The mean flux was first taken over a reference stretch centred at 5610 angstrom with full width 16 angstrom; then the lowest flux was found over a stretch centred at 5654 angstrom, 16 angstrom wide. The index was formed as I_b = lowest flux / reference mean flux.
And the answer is 0.93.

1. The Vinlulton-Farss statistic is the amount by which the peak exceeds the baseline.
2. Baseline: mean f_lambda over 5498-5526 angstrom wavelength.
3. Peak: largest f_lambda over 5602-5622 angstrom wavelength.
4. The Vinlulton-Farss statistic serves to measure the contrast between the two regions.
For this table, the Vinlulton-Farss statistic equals 2.2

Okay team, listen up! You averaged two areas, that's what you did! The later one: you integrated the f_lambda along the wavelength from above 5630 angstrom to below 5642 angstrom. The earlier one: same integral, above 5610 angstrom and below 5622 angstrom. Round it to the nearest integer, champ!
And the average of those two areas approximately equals 360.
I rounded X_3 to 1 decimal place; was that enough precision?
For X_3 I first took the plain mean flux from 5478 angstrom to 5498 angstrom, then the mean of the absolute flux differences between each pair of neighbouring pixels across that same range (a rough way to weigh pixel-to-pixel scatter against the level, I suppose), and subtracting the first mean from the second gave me -29.9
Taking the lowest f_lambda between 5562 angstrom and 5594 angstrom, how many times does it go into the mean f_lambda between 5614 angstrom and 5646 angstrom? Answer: 0.99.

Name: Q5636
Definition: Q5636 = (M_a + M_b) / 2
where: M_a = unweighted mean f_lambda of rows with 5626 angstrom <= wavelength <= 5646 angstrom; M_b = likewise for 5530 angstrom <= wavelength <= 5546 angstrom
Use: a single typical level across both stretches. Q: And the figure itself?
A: 30.9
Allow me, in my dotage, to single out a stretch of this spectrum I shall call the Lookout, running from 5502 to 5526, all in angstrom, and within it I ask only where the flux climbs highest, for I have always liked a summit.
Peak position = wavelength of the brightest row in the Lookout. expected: 5524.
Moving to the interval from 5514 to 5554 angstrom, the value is 5528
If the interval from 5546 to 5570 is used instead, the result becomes 5568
